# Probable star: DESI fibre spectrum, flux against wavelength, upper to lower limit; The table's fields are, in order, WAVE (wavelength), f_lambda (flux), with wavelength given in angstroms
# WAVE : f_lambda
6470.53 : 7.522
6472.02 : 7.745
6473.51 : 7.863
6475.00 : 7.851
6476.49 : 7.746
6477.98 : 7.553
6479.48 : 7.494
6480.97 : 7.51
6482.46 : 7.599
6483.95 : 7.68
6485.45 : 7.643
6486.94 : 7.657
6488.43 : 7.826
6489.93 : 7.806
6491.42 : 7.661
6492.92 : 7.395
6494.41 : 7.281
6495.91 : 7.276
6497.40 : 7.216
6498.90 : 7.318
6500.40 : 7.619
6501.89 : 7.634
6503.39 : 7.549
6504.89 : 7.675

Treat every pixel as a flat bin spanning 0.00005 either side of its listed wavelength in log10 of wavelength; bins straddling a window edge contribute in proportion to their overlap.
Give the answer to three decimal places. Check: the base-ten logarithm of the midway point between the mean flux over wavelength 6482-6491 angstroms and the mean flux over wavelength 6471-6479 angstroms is 0.888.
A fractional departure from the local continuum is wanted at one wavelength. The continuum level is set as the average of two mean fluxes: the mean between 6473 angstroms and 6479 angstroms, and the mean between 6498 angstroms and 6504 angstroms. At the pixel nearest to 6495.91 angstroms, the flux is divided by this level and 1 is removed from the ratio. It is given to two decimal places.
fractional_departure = -0.05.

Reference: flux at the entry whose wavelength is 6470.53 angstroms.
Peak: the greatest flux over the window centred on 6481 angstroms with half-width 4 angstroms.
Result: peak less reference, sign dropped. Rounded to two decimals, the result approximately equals 0.16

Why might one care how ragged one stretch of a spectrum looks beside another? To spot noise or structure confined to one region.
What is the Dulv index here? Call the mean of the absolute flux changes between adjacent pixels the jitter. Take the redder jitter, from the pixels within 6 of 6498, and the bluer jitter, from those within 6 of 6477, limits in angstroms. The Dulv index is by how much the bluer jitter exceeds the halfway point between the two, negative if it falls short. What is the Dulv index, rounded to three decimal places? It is -0.006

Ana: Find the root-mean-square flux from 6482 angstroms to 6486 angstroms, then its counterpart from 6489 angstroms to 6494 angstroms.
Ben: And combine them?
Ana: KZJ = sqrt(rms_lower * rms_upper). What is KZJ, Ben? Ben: 7.63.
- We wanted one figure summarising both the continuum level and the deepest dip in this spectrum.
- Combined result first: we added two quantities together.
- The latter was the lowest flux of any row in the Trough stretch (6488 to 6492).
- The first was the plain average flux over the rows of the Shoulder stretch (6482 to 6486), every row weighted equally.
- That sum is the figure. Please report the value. 15.3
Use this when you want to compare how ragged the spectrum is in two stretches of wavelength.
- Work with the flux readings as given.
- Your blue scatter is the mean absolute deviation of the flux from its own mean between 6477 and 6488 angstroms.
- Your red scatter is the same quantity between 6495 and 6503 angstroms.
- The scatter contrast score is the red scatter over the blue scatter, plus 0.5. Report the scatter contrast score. 3.3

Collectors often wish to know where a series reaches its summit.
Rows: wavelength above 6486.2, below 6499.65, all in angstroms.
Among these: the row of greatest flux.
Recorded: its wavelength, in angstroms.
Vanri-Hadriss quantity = 6488.43 angstroms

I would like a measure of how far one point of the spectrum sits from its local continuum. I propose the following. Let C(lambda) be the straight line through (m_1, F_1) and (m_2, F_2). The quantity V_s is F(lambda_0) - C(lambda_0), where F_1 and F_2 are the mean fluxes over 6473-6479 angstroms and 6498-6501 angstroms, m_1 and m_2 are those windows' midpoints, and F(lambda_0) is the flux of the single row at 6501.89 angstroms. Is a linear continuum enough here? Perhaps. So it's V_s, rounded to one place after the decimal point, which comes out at 0.2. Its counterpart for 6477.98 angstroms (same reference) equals -0.2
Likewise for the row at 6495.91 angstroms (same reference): -0.2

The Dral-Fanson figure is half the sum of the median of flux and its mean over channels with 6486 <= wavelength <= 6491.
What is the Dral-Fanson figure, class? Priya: 7.78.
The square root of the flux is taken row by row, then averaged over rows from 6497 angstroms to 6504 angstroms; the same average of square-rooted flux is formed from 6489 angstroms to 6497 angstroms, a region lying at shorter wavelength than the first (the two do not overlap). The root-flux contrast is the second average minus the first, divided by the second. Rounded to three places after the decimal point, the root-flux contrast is 0.001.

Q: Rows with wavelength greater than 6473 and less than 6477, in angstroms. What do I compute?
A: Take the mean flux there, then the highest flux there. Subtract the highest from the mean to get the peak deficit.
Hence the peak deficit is -0.04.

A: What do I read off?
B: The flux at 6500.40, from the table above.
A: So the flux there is 7.619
